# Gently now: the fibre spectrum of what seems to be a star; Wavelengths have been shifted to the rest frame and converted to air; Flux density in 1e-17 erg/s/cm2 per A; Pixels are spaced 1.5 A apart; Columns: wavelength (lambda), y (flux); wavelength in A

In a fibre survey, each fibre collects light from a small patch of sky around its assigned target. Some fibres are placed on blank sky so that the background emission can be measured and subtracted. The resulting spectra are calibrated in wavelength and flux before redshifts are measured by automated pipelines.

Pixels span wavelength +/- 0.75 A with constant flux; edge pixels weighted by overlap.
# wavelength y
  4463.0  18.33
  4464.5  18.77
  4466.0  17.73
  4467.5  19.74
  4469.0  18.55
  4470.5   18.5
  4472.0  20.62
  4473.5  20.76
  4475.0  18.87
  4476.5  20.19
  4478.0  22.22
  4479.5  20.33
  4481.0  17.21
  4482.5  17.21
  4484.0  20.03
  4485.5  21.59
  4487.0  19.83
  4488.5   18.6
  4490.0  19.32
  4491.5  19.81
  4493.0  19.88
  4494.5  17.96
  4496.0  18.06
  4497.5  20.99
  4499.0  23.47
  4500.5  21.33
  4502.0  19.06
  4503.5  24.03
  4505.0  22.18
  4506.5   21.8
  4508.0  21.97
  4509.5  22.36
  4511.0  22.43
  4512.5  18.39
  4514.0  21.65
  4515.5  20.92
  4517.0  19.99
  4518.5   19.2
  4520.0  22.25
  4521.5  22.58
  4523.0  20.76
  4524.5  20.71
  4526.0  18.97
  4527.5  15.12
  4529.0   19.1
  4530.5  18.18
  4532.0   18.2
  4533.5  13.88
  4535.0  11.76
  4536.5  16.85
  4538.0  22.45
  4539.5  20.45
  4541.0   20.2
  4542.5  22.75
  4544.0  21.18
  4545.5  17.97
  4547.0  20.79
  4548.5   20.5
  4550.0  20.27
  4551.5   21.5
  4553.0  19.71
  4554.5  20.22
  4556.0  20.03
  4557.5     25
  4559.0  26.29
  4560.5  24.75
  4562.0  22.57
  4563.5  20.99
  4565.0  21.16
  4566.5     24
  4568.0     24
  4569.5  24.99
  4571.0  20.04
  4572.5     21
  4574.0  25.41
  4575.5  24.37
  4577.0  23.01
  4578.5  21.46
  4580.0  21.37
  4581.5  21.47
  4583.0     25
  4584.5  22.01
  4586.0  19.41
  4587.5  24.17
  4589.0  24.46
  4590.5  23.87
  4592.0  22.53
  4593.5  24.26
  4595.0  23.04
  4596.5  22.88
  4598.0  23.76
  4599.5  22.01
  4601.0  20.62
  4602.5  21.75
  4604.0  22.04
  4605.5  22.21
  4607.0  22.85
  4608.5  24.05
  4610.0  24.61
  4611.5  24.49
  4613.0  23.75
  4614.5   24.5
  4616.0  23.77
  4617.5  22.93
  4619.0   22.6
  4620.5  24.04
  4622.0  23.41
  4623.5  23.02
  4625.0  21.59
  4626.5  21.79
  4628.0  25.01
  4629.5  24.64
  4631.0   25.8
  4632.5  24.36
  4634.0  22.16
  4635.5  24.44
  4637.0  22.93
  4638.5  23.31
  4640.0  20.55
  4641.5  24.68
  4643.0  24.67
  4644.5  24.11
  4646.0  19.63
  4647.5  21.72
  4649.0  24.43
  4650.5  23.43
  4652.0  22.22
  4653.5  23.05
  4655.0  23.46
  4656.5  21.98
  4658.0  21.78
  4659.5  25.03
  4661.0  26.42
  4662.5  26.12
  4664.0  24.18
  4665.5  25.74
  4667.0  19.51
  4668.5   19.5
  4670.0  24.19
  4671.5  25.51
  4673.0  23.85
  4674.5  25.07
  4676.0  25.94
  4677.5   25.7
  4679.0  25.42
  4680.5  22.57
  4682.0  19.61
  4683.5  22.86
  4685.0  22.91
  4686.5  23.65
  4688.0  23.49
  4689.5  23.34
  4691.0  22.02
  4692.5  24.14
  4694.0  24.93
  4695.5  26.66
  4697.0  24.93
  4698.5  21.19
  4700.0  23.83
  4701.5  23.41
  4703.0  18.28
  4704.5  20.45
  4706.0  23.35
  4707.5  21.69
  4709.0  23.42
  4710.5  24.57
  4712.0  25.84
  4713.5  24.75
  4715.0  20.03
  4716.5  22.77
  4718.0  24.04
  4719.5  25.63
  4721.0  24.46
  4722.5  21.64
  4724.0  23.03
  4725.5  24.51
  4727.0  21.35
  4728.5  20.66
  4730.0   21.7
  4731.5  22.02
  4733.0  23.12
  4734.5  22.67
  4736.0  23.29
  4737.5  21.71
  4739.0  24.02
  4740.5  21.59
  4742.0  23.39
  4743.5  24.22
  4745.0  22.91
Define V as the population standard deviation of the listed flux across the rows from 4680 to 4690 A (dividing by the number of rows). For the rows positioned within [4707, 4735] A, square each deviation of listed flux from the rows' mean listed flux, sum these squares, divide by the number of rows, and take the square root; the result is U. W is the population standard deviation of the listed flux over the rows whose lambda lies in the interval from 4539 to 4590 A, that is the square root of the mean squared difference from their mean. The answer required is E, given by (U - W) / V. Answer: -0.4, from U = 1.6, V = 1.28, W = 2.1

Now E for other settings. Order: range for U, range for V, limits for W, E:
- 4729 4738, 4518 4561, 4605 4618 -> -0.1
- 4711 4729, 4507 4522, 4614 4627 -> 0.7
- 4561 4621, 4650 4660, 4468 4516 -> -0.3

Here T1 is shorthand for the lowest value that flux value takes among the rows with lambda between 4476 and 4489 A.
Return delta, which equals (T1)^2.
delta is 296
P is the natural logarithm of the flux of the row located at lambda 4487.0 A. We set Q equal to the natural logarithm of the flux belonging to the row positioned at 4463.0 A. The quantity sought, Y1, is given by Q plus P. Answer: 5.9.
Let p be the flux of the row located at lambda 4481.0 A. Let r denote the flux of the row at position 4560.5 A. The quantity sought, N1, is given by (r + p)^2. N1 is 1761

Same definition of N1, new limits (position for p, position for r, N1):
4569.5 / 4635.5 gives 2443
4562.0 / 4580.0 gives 1931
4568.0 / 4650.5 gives 2250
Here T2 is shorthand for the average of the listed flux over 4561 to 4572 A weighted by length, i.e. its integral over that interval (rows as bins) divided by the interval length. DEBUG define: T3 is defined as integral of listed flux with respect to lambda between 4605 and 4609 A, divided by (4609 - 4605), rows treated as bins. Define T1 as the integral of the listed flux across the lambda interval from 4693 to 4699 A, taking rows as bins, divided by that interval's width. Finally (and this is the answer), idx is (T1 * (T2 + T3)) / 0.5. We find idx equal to 2238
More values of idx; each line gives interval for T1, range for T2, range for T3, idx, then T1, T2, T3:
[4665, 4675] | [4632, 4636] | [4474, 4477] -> 2005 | 23.2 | 23.6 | 19.6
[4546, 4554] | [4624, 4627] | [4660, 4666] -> 1939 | 20.5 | 21.8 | 25.6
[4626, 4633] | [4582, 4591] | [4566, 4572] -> 2256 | 24.4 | 23.1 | 23.1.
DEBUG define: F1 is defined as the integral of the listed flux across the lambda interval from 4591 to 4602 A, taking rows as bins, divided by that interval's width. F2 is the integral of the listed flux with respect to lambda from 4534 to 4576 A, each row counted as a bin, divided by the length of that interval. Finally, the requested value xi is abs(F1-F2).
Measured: 1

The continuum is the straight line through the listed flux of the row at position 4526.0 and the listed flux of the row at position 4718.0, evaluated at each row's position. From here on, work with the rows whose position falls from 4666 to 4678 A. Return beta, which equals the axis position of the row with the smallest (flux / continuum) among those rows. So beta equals 4668.5 A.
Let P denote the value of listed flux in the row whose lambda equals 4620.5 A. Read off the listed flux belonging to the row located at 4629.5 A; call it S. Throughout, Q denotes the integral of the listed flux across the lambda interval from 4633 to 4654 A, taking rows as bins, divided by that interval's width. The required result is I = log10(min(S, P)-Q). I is 0.03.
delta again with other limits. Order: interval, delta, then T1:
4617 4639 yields 466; 21.59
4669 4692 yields 385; 19.61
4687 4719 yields 334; 18.28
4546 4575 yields 388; 19.71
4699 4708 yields 334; 18.28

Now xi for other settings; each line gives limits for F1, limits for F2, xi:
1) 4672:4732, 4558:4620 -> 0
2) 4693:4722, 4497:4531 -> 3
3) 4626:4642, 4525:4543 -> 5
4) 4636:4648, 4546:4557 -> 2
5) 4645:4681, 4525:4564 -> 4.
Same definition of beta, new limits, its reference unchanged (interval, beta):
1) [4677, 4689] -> 4682.0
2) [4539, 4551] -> 4545.5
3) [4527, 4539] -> 4535.0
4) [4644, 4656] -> 4646.0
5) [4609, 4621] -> 4619.0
